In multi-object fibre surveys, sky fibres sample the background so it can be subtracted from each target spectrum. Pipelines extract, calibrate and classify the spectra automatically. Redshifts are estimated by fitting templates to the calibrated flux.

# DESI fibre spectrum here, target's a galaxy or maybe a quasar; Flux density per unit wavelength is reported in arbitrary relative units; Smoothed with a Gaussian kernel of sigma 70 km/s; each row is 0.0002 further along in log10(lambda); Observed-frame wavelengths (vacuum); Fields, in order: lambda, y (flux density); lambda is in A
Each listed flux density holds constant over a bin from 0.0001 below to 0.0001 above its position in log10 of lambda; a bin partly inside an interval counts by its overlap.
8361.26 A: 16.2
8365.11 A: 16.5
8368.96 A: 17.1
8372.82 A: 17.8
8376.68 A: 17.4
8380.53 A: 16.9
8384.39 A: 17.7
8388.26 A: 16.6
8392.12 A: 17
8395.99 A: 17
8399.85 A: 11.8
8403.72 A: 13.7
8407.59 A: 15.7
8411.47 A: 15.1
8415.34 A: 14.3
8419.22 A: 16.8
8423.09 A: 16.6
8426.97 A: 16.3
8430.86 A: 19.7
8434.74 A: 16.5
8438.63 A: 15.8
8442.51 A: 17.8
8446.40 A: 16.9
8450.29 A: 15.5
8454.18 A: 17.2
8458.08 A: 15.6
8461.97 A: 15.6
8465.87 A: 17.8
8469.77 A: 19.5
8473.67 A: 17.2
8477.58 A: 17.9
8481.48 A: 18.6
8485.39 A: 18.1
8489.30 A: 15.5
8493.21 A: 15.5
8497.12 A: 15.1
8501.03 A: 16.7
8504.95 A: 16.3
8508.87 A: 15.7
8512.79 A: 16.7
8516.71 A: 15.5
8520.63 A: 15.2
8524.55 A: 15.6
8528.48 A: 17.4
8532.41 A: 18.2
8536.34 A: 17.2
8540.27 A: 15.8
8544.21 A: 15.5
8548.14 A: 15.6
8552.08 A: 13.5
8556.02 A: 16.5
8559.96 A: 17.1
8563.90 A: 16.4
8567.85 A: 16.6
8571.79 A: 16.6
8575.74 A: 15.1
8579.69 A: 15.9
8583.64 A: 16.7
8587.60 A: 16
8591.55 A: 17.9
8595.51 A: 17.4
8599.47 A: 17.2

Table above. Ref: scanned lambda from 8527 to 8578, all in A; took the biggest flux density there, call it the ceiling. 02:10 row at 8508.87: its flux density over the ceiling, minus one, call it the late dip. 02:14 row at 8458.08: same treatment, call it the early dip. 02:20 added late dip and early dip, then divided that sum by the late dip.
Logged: 2.0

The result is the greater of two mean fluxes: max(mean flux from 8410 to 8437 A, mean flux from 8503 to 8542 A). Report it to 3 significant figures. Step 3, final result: 16.5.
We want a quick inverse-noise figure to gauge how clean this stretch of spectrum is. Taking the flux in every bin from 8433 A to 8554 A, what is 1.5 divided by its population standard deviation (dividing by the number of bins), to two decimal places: 1.19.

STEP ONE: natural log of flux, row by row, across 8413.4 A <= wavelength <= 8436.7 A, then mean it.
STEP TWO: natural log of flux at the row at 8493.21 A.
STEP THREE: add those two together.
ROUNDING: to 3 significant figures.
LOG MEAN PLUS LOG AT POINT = 5.55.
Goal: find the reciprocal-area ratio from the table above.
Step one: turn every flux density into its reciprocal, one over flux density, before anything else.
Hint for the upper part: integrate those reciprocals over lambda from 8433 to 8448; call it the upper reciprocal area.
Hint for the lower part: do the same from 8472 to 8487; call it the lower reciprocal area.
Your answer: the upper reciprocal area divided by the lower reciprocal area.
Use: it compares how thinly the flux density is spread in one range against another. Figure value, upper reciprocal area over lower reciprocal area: 1.07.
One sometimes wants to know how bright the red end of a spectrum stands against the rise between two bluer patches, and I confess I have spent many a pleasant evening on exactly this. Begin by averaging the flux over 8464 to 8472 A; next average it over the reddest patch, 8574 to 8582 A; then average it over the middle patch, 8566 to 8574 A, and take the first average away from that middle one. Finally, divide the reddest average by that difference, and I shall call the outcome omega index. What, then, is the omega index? -7.6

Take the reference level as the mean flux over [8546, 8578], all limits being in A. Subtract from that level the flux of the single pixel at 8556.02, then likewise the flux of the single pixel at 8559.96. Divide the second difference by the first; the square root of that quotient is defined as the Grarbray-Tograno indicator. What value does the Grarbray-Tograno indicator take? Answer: 1.4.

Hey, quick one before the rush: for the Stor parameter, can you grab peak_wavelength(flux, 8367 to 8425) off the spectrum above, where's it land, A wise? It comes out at 8372.82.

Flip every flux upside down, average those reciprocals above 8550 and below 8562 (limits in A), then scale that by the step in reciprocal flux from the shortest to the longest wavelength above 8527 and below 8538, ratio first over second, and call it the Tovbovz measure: 96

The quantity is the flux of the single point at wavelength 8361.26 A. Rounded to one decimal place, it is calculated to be 16.2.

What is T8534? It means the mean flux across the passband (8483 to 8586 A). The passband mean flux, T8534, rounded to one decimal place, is 16.2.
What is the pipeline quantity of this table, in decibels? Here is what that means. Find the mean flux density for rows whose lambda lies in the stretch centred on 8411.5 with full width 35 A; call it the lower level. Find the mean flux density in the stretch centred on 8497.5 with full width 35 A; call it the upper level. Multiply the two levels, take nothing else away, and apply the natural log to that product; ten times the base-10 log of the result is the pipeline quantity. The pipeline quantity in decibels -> 7.42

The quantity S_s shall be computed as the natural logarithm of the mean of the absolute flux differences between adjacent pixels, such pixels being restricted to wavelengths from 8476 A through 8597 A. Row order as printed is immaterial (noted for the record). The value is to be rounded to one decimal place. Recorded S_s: -0.1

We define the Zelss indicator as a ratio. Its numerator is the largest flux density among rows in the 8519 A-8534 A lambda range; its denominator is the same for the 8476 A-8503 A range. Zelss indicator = 0.98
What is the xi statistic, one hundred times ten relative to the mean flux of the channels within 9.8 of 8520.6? 62.2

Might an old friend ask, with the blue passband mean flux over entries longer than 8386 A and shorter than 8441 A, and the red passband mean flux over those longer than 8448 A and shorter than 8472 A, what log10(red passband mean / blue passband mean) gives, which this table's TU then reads 0.025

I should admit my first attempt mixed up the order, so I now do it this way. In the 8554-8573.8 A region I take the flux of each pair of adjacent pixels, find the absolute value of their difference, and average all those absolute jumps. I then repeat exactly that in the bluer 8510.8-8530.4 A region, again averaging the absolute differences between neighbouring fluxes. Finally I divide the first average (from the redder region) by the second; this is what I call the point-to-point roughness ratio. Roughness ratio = 0.41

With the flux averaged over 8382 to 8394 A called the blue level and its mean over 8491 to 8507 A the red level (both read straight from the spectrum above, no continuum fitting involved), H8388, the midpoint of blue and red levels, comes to 16.5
